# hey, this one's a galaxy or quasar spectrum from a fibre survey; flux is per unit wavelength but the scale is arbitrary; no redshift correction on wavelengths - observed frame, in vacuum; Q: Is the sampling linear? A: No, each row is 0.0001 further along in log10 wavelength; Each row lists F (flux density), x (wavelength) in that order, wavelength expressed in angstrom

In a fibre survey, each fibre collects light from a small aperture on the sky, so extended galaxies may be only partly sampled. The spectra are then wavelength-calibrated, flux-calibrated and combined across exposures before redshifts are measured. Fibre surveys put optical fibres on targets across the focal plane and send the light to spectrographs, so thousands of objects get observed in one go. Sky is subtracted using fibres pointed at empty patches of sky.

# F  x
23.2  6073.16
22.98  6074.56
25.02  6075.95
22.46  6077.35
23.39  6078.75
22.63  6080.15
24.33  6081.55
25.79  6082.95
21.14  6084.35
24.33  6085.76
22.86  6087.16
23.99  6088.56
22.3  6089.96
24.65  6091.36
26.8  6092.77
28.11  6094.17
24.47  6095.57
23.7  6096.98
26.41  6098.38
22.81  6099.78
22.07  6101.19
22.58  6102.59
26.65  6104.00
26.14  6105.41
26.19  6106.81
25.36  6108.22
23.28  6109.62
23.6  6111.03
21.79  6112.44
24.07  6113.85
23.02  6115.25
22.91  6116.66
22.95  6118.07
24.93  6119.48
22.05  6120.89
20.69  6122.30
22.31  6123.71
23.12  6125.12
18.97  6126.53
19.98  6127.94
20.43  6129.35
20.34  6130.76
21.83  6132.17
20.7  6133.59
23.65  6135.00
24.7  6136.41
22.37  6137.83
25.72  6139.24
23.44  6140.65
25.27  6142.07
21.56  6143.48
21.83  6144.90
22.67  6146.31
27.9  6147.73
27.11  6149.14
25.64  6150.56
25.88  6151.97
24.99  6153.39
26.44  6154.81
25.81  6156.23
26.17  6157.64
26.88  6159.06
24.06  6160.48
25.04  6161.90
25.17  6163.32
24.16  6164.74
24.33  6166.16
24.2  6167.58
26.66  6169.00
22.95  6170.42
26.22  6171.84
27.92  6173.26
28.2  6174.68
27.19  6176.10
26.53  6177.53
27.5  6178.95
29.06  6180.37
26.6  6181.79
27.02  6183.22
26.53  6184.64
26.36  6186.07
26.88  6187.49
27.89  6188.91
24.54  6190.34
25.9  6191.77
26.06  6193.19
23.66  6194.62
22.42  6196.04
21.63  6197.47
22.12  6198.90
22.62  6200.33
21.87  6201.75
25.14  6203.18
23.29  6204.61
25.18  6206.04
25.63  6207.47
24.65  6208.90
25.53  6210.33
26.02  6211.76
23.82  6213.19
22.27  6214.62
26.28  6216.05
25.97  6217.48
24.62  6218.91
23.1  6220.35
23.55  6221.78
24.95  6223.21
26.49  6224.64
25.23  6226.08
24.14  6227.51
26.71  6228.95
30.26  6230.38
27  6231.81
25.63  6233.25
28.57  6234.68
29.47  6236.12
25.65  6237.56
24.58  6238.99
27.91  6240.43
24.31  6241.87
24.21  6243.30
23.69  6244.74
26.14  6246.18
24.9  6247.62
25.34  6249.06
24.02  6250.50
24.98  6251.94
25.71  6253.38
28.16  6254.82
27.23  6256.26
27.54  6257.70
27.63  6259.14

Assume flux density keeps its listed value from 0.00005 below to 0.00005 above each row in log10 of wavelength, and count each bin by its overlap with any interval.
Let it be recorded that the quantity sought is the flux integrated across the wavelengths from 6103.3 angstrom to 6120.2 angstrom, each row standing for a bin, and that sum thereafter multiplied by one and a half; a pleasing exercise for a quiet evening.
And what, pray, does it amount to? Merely 614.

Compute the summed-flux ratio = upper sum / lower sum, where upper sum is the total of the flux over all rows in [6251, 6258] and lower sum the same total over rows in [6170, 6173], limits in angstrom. 2.7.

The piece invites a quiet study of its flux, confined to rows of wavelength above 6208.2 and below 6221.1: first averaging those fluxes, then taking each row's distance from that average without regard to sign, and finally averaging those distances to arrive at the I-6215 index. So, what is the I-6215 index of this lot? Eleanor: 1.12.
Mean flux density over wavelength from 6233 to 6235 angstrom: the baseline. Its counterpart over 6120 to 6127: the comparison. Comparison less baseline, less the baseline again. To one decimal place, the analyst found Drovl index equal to -32.8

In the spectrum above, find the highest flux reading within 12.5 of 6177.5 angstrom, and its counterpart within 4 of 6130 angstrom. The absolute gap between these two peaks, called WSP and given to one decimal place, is 7.2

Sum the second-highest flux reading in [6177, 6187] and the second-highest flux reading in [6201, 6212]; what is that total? 53.1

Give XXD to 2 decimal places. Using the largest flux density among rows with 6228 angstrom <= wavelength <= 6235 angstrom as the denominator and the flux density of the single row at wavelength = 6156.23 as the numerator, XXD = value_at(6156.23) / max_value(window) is 0.85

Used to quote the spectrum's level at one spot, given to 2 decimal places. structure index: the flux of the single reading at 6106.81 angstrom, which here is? 26.19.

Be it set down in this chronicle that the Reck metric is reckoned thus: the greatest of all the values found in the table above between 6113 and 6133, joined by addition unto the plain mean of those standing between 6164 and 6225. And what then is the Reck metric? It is 50.1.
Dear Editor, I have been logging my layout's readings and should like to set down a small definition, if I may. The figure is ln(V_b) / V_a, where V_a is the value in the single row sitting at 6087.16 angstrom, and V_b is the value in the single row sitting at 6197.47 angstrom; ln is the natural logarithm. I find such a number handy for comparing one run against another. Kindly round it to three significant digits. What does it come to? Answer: 0.134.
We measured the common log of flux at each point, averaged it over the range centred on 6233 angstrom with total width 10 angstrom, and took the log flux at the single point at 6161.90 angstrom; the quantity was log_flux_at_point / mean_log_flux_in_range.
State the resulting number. 0.97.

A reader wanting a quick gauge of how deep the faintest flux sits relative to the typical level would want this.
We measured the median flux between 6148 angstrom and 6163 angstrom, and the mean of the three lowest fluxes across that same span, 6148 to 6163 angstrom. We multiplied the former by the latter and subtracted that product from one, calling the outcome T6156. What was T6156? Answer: -637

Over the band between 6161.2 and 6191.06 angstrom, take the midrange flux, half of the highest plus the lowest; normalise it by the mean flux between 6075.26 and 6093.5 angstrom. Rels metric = 1.09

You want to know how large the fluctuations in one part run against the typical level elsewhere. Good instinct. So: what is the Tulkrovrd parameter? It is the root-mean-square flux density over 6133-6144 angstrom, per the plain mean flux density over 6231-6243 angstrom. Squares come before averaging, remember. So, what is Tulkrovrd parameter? 0.88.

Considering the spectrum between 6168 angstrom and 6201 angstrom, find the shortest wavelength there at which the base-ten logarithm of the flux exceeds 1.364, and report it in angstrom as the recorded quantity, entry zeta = 6169.00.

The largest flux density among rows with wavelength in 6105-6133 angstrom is 26.19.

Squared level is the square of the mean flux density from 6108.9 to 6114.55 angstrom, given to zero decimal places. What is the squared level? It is 538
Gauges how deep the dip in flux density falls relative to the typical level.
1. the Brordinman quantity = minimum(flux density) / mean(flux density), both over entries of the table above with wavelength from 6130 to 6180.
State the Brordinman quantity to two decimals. 0.82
